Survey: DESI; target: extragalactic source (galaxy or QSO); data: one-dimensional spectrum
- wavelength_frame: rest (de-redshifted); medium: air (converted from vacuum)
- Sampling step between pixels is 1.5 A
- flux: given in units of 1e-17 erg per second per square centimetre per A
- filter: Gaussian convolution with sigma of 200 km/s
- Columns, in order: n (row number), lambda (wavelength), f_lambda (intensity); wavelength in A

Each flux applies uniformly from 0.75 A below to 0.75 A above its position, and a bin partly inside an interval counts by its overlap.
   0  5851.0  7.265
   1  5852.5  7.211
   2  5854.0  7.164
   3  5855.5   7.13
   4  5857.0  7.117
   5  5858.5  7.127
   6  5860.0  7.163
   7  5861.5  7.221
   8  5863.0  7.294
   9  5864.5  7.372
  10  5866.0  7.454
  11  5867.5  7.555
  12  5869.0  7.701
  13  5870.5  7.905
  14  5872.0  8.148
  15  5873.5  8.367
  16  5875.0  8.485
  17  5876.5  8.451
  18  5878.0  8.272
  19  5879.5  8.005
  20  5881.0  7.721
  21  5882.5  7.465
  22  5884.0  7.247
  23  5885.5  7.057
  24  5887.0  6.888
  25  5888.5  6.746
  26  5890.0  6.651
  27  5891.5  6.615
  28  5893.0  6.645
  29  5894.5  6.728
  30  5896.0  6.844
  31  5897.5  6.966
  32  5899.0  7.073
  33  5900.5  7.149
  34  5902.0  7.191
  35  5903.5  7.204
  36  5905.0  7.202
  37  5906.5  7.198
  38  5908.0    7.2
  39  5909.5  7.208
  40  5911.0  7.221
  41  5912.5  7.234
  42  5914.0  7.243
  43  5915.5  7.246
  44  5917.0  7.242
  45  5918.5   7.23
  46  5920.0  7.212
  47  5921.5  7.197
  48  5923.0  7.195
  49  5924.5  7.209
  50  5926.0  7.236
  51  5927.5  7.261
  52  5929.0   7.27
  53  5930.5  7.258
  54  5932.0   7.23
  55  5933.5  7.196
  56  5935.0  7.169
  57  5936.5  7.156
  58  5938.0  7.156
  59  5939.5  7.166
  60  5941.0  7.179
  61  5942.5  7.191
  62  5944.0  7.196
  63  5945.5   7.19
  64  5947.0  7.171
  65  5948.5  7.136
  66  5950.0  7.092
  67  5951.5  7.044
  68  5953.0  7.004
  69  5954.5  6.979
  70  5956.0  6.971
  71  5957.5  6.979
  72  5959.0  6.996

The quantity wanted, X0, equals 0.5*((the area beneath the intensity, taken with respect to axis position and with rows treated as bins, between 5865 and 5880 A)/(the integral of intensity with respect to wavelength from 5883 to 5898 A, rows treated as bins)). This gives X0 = 0.59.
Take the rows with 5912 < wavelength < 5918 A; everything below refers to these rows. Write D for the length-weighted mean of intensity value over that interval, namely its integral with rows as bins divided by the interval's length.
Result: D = 7.24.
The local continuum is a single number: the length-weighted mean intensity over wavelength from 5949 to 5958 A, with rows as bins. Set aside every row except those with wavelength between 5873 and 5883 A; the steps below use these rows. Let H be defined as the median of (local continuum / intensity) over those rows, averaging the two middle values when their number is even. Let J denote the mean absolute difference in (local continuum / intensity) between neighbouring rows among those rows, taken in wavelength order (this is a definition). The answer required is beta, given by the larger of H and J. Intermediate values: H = 0.85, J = 0.021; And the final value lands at 0.848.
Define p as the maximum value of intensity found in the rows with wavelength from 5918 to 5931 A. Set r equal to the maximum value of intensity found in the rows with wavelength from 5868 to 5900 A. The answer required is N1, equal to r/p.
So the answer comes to 1.17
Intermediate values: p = 7.27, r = 8.485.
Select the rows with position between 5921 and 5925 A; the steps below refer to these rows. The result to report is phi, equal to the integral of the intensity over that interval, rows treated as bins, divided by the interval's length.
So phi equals 7.2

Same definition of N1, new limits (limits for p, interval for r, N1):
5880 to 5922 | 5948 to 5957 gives 0.92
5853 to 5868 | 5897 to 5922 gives 0.96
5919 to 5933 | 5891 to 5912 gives 0.99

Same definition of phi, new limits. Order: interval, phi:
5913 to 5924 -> 7.2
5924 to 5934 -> 7.2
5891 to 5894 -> 6.6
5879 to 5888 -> 7.4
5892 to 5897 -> 6.7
